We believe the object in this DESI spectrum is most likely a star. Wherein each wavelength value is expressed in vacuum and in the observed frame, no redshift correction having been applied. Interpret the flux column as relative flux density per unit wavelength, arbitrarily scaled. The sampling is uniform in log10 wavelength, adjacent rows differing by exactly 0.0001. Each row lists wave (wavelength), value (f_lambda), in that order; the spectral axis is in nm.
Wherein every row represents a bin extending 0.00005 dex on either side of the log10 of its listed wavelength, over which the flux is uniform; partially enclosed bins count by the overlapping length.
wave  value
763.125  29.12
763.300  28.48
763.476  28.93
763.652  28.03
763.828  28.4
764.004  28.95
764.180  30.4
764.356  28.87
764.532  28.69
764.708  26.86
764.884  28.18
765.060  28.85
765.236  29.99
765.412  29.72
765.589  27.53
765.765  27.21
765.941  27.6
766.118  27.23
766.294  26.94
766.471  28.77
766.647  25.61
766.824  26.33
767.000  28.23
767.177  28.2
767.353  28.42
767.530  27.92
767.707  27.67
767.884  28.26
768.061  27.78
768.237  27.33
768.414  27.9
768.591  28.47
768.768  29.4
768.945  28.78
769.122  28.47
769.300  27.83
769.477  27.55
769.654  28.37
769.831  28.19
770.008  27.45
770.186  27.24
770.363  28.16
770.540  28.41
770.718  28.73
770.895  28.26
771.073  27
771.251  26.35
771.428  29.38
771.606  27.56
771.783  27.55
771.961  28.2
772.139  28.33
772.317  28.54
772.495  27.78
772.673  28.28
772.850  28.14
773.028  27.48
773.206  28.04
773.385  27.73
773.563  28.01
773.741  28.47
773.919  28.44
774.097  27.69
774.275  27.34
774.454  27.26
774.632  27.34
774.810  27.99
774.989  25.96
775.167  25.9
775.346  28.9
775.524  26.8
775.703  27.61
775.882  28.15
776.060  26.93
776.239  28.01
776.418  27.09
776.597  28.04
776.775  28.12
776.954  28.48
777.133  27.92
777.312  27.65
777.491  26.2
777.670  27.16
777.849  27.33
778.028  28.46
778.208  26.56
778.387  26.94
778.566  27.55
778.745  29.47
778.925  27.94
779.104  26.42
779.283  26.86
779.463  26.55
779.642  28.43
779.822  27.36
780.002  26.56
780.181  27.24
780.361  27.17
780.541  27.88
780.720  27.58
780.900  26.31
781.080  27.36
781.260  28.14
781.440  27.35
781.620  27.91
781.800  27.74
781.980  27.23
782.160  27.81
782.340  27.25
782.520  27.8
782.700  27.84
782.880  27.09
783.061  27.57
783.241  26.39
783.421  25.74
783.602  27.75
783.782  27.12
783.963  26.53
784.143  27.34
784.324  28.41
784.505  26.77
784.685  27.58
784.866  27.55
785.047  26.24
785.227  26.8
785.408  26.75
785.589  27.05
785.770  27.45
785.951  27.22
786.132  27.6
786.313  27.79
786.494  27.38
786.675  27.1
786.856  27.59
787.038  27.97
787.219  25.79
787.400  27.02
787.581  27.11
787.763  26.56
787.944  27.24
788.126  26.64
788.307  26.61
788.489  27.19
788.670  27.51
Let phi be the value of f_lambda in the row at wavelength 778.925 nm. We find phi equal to 27.94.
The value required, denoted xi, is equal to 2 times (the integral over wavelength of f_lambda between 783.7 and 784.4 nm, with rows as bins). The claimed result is 38.2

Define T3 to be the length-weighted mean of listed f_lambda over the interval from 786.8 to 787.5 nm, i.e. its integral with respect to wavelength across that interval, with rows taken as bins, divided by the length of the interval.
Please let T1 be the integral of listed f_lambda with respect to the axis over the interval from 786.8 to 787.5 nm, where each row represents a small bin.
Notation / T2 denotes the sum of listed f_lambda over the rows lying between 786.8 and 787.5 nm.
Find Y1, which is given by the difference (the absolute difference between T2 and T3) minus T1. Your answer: 62.4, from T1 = 18.9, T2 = 108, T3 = 27.1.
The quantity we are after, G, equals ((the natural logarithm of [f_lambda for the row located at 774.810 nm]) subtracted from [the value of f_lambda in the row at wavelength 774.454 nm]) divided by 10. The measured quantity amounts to 2.39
